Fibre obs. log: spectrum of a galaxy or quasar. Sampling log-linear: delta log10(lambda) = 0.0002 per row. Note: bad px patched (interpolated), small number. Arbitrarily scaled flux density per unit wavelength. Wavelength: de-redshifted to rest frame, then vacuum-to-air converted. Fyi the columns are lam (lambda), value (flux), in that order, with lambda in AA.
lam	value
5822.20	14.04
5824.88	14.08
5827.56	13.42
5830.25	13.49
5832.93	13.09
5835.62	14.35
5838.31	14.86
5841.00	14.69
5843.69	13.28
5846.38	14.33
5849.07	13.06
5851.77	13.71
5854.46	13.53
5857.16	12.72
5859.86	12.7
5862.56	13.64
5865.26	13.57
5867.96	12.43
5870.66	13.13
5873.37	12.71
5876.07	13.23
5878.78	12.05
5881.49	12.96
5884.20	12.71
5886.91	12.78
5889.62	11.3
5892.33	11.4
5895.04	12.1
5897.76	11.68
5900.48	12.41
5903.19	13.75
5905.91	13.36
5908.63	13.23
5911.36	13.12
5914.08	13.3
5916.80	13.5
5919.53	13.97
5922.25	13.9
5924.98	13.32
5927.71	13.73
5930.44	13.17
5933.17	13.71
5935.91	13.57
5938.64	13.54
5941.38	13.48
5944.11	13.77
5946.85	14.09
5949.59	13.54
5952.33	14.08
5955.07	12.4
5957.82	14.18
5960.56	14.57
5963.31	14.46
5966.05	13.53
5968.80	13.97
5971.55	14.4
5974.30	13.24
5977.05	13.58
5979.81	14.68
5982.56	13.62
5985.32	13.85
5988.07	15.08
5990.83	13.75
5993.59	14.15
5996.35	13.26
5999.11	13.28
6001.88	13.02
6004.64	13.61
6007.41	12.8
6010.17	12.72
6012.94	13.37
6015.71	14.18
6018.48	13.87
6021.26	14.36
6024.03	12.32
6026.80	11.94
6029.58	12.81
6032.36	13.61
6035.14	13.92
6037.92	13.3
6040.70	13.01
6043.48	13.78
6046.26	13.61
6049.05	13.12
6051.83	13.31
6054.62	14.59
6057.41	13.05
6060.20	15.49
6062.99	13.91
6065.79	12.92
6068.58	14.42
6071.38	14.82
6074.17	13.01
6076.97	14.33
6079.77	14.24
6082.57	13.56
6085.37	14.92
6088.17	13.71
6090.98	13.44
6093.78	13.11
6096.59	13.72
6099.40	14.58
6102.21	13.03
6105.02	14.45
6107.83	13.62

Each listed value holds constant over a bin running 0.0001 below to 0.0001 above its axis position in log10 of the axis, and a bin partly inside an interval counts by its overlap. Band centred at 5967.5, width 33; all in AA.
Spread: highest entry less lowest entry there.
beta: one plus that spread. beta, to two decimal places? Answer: 3.28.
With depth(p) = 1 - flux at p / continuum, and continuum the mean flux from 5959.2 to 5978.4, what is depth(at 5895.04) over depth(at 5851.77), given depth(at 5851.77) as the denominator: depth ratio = 7.3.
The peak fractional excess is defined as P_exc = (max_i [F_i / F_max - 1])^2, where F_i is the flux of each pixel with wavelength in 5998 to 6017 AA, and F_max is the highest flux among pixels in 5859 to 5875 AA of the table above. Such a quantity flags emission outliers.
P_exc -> 0.0016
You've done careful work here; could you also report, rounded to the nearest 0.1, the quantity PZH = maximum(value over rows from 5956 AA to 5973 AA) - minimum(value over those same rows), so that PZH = 1.0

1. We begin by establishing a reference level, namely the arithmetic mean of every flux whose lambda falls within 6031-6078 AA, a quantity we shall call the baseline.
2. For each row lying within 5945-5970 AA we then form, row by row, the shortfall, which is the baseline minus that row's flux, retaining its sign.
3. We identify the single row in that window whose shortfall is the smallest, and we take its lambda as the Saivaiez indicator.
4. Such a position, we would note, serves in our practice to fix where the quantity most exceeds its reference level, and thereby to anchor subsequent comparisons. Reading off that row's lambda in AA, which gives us 5960.56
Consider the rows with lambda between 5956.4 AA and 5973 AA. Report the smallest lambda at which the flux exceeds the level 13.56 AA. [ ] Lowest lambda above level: 5957.82 AA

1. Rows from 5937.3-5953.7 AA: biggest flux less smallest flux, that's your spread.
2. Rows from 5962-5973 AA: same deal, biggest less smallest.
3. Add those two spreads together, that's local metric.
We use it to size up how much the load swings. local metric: 1.5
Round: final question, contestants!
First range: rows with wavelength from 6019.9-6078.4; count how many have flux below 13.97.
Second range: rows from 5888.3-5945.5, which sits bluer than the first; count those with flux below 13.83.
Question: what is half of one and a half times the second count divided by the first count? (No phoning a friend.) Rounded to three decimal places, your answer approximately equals 0.950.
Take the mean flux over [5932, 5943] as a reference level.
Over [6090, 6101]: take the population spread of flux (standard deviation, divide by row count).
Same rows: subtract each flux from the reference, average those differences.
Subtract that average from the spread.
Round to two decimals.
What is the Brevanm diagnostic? 0.68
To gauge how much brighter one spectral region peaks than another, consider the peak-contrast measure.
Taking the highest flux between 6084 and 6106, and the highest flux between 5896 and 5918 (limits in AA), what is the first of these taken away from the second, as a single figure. -1.2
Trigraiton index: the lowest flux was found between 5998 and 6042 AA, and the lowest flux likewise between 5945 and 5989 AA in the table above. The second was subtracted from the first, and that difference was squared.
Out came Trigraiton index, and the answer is 0.21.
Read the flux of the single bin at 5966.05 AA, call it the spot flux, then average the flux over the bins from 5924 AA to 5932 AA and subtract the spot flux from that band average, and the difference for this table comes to -0.1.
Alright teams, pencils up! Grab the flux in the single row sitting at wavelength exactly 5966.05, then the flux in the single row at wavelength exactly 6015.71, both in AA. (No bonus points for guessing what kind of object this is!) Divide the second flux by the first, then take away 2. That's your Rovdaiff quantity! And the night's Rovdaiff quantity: -0.95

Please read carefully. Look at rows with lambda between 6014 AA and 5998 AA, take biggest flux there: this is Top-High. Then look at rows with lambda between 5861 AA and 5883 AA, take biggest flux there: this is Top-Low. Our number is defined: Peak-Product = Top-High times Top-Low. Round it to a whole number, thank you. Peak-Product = 186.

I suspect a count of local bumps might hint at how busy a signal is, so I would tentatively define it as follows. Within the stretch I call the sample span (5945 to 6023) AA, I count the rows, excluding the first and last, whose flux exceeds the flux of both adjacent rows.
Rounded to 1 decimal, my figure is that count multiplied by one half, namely 4.5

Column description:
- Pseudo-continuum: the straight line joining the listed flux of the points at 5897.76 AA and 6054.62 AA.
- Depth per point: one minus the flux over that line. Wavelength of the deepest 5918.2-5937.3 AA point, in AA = 5930.44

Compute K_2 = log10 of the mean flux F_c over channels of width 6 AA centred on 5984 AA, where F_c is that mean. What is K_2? 1.14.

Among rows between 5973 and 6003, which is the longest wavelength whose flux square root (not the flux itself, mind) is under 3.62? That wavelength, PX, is 6001.88 AA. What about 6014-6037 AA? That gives 6029.58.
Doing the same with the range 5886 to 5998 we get 5955.07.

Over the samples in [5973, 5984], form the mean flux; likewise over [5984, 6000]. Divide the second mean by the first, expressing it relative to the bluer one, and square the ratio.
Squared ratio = 1.02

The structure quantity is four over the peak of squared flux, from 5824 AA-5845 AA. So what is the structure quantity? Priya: 0.0181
